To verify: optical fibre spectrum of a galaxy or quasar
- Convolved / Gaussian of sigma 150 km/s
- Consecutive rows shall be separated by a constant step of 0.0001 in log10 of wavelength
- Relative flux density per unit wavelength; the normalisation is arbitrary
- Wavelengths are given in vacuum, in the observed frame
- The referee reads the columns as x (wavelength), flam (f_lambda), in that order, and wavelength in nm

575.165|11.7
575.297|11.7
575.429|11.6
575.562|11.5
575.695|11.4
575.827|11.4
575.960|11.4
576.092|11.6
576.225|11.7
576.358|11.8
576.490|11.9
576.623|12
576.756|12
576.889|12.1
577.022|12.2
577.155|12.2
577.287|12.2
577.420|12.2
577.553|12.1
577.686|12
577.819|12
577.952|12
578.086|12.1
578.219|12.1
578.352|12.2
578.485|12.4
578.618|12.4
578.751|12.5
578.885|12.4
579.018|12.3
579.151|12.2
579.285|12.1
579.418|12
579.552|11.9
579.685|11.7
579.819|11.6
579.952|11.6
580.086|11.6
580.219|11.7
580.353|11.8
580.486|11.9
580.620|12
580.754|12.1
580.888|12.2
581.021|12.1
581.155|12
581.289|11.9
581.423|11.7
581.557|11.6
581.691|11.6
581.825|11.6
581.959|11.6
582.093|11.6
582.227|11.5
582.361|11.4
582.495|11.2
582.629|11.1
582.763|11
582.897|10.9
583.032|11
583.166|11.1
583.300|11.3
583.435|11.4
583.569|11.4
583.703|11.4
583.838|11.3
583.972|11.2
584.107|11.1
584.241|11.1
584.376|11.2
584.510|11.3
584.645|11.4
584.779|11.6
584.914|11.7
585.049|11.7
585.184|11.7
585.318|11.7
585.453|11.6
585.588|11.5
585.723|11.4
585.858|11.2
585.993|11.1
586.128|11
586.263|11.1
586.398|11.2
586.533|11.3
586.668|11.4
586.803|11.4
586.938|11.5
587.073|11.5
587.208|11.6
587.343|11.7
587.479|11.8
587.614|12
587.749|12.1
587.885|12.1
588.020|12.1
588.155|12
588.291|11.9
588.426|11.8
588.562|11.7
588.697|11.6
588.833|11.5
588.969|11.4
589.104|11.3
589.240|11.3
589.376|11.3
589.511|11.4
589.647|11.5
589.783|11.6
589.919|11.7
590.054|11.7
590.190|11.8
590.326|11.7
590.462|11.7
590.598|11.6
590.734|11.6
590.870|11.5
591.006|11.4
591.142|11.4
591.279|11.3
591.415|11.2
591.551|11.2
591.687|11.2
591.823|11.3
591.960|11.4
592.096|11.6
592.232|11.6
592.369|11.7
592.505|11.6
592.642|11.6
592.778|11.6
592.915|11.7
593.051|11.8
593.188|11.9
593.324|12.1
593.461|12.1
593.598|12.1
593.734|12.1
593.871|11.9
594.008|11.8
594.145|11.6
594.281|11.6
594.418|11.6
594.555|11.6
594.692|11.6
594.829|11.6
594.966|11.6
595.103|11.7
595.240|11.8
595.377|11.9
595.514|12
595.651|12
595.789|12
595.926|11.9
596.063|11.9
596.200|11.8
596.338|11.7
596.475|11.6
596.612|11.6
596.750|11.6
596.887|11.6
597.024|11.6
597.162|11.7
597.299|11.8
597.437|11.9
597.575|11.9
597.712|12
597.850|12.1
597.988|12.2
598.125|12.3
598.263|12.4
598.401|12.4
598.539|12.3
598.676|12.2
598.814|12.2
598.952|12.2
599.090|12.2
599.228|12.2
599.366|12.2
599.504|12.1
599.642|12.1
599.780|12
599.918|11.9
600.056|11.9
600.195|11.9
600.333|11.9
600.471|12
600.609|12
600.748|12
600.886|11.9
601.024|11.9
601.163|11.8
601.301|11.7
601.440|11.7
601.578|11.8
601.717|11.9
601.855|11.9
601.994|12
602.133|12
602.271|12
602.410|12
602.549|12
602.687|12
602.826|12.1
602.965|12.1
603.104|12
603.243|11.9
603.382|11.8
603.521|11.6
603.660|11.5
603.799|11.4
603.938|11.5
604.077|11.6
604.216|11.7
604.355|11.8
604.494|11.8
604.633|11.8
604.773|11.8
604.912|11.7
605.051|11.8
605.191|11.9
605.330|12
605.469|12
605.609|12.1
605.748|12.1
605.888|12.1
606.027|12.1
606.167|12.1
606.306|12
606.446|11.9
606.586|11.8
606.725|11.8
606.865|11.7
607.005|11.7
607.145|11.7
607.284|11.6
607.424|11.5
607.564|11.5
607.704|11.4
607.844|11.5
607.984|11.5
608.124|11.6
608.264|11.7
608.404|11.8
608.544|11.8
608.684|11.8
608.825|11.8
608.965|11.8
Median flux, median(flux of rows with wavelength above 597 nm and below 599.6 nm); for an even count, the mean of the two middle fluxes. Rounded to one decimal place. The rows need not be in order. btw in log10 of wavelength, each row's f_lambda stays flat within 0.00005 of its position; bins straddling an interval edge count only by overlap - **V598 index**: 12.2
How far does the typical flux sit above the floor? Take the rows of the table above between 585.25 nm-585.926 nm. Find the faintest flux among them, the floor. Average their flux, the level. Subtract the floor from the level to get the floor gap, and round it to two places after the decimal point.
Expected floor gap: 0.28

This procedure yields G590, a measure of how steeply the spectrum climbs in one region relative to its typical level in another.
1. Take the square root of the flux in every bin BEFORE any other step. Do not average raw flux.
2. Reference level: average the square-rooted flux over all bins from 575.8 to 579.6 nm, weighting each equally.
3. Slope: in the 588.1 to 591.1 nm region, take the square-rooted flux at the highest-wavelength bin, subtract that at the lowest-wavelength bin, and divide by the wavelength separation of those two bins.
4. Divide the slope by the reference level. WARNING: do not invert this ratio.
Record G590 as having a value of -0.0089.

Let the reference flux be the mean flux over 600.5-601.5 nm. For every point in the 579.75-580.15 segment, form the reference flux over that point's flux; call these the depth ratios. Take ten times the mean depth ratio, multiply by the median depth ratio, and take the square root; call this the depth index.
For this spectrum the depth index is 3.23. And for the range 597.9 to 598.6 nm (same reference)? 3.05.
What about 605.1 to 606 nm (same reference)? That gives 3.11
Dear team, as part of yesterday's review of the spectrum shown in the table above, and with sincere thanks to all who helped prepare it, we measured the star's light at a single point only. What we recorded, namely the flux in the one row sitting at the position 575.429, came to 11.6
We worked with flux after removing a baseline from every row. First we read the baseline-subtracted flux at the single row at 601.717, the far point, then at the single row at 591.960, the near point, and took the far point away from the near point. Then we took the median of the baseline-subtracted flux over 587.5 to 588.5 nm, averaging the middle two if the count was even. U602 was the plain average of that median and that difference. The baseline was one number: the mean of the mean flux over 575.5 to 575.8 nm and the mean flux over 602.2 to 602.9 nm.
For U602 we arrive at -0.12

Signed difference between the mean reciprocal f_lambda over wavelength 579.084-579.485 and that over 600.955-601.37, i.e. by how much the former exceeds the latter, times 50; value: -0.11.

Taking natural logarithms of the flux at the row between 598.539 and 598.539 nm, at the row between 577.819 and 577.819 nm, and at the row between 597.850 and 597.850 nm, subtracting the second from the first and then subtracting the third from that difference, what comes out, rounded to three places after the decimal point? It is -2.469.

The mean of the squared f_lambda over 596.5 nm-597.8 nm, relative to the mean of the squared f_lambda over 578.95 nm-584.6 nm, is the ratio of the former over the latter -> 1.028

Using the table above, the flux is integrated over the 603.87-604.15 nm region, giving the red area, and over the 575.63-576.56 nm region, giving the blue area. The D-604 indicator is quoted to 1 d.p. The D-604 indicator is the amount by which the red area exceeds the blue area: -7.6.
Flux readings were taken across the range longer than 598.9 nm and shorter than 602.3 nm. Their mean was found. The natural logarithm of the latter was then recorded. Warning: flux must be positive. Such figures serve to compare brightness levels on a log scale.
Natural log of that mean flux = 2.48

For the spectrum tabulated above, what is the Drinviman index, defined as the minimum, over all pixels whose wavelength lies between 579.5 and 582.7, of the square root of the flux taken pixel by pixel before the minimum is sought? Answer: 3.332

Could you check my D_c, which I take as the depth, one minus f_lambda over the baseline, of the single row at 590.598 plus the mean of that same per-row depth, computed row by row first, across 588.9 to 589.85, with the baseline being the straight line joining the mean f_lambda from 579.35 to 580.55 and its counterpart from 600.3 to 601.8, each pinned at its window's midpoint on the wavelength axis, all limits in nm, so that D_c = 0.05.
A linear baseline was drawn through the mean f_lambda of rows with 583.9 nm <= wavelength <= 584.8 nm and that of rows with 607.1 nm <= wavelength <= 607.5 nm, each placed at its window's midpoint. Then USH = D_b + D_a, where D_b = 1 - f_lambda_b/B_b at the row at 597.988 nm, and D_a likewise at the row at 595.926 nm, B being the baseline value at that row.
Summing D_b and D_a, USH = -0.10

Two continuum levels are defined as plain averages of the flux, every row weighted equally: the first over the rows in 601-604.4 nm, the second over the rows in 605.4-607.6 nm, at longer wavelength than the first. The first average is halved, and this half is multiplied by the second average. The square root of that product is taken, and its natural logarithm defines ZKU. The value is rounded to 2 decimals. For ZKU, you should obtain 2.13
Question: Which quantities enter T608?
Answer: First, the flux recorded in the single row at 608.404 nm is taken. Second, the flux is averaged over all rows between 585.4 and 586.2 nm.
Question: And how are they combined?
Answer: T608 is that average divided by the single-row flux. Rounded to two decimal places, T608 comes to 0.96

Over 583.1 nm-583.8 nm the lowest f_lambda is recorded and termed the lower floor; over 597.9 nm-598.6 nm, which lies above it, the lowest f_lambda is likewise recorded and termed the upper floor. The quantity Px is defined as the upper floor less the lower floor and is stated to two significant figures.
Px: 1.1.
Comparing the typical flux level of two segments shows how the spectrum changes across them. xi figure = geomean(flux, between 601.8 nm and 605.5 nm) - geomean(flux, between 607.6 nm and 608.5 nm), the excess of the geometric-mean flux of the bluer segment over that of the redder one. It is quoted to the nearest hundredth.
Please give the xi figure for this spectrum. 0.26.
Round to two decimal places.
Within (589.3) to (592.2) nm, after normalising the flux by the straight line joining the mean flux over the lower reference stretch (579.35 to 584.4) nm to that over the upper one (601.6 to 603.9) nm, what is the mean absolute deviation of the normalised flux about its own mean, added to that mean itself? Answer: 1.00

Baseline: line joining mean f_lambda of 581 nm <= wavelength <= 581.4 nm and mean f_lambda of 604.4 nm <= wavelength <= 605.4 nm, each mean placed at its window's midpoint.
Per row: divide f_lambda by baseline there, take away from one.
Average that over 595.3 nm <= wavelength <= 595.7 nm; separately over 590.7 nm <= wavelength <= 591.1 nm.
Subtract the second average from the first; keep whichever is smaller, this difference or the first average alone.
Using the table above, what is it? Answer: -0.042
